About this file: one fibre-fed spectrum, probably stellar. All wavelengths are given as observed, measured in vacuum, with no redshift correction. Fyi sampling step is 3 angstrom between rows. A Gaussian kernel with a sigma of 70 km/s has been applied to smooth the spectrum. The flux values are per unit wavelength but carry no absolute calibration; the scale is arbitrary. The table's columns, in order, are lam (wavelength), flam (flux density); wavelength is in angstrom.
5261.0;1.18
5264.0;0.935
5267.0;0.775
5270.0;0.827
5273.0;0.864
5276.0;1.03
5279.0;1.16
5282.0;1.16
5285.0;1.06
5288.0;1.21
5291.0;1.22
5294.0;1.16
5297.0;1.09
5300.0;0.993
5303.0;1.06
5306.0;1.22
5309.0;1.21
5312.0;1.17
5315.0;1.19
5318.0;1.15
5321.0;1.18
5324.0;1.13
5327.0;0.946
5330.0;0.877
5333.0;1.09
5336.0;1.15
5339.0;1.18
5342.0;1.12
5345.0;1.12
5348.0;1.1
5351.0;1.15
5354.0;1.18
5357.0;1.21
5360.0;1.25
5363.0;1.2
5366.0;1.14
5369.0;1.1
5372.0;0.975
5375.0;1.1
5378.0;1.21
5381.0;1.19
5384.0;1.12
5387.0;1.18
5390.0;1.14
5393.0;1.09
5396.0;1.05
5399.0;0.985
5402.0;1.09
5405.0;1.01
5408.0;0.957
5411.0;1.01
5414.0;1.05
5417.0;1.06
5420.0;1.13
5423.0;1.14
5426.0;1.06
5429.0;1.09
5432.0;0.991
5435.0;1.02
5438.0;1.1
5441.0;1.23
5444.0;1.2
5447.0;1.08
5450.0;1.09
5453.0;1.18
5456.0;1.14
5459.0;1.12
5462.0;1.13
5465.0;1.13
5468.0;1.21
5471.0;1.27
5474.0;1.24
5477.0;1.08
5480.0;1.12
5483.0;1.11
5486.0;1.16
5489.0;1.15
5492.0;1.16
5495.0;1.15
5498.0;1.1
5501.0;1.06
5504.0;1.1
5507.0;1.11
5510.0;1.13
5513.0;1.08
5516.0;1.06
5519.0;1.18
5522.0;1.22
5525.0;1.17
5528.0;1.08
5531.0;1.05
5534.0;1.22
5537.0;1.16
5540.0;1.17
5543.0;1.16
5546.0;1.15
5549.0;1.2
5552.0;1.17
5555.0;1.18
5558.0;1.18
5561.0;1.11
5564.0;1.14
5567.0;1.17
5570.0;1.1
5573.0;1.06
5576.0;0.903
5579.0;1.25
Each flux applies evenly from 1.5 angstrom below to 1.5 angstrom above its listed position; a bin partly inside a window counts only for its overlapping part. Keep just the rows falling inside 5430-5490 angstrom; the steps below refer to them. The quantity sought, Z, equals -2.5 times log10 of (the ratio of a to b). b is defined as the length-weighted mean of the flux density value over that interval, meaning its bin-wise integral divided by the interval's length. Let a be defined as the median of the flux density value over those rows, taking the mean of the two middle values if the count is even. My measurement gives 0.007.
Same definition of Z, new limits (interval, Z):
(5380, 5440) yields -0.002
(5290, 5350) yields -0.022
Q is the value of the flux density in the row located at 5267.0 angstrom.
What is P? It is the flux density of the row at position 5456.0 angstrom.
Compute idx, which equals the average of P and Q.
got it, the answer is 0.96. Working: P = 1.14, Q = 0.775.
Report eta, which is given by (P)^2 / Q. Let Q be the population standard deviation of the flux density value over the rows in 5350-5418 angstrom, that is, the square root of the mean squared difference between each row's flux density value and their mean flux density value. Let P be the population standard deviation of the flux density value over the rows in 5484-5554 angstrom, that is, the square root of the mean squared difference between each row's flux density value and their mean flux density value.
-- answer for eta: 0.03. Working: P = 0.049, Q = 0.082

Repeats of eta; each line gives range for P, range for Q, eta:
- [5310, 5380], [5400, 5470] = 0.11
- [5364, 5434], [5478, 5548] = 0.10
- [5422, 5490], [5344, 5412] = 0.06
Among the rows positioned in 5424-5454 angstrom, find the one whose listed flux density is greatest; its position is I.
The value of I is 5441.0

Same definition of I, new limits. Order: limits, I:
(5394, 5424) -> 5423.0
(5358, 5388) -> 5360.0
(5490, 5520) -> 5519.0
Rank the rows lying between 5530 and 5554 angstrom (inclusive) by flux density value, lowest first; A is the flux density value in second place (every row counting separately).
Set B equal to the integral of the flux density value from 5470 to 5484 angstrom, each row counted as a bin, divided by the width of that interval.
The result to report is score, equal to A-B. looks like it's -0.01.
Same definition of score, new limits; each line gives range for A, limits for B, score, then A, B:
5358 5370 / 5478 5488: 0.01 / 1.14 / 1.13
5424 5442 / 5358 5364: -0.21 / 1.02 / 1.23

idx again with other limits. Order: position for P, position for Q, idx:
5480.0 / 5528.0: 1.10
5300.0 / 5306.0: 1.11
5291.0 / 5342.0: 1.17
